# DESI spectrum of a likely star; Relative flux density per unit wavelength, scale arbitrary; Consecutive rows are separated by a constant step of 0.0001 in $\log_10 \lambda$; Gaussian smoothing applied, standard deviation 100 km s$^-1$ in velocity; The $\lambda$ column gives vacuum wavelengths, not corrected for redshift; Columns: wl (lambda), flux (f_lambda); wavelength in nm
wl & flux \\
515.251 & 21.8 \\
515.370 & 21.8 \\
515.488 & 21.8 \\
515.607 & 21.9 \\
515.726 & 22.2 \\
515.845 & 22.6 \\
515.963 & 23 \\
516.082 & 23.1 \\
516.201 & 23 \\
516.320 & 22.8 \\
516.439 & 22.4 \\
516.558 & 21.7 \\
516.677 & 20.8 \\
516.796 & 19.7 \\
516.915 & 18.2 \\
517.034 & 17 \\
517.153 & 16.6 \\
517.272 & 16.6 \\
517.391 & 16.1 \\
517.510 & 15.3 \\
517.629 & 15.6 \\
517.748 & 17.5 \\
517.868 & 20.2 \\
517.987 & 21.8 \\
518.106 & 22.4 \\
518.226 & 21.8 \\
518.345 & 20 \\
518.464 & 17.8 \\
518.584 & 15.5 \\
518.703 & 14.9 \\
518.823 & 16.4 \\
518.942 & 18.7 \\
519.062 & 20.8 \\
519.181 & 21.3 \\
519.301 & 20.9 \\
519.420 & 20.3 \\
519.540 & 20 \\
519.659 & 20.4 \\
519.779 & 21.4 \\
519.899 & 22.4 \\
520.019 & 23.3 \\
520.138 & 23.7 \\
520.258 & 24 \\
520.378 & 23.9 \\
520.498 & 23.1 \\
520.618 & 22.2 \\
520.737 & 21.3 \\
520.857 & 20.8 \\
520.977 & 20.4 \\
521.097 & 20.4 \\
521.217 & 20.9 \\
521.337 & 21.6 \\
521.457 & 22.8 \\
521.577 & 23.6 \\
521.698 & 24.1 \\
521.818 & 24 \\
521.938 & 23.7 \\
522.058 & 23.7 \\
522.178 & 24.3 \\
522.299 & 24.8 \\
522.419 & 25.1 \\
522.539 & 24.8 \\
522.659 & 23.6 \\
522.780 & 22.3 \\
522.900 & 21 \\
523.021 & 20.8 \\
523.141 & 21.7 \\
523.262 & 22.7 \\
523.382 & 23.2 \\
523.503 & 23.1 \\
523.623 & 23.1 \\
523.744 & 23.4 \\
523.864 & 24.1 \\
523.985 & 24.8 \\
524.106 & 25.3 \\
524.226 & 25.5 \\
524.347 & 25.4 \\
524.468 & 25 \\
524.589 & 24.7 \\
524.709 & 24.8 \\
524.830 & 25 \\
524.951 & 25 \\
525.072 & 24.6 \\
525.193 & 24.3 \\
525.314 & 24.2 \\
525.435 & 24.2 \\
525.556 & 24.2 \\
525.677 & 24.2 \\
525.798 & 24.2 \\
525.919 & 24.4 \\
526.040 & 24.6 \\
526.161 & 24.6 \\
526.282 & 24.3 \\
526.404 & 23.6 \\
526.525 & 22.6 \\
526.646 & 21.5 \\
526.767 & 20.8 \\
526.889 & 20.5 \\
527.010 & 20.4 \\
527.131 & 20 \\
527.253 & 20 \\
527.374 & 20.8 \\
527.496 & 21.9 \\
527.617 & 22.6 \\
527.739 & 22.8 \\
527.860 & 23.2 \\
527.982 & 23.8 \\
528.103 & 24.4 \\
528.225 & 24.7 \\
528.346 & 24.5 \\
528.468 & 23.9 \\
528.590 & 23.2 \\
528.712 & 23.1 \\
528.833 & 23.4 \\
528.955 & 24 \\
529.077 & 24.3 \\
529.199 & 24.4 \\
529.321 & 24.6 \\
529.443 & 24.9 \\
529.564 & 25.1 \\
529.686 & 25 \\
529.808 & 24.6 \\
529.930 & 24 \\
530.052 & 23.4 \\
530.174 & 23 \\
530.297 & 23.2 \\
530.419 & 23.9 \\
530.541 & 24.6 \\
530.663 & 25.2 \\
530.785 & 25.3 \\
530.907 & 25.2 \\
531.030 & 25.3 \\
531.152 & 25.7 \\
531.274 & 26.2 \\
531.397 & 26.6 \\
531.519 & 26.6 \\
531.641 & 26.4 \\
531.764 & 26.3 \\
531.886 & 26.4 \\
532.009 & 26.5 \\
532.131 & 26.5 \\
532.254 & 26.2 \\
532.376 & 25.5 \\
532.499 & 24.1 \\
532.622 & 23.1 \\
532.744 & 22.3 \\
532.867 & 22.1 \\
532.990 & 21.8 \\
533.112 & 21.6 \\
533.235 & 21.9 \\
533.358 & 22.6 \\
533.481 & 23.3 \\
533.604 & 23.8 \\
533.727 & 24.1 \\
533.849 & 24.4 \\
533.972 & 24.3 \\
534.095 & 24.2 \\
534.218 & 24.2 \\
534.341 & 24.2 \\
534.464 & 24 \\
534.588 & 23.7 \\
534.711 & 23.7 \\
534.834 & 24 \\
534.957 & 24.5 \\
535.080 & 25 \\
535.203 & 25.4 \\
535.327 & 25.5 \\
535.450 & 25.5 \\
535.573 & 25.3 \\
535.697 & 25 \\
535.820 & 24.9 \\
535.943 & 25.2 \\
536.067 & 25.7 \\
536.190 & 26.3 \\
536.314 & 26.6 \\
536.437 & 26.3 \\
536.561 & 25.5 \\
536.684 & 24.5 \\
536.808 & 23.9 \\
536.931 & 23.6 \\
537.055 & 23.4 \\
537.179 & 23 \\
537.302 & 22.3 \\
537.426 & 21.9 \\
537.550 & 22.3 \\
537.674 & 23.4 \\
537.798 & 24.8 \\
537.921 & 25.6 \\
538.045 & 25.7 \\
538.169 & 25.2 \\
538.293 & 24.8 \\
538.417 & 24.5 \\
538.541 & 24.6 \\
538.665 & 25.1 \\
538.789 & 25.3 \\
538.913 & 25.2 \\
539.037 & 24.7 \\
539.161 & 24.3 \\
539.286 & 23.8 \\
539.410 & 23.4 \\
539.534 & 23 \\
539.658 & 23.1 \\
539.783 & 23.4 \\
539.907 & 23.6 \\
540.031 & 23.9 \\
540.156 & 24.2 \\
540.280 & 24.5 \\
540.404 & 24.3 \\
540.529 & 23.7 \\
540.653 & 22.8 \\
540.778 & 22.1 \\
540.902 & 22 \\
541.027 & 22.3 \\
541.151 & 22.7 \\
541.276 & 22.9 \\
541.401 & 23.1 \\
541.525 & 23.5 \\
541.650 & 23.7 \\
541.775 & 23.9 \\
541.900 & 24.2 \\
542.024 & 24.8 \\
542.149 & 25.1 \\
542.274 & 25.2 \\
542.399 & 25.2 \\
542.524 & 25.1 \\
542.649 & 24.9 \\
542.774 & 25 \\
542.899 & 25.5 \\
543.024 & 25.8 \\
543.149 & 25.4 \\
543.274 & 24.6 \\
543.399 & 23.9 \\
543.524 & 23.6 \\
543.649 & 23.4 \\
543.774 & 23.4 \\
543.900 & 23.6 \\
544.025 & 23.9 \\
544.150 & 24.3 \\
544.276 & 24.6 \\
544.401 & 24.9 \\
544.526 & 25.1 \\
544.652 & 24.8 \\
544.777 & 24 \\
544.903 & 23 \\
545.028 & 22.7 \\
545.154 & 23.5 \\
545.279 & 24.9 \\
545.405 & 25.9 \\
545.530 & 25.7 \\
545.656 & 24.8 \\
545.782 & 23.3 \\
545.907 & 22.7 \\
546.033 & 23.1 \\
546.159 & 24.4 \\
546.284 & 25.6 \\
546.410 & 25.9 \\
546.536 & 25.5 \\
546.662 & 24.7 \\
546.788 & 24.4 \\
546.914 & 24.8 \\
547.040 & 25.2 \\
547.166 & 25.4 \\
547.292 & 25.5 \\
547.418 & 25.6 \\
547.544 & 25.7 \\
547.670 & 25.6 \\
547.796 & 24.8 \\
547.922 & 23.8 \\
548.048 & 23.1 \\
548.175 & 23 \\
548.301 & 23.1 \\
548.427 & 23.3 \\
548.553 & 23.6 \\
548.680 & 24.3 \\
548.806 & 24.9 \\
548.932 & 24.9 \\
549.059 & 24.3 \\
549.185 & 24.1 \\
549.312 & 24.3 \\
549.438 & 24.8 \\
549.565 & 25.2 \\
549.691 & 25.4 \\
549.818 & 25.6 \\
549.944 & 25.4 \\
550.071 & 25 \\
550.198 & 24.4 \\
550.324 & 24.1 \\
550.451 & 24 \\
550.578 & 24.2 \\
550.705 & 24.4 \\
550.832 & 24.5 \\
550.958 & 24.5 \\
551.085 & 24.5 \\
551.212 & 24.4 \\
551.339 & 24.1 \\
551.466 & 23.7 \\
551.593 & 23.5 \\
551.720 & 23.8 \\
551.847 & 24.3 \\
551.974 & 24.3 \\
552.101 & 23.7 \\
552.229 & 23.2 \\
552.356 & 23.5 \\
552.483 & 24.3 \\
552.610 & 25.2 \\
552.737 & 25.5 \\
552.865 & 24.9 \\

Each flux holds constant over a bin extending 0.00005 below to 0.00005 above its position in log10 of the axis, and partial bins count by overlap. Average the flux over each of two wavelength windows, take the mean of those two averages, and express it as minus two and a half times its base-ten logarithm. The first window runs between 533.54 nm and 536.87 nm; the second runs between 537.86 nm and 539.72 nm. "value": -3.48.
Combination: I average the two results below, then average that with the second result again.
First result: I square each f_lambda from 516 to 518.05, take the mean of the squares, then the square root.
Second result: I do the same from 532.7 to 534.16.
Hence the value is 22.2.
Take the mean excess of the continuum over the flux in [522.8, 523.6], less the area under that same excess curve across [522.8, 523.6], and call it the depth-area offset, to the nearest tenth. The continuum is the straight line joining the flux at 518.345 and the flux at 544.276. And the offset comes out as -0.3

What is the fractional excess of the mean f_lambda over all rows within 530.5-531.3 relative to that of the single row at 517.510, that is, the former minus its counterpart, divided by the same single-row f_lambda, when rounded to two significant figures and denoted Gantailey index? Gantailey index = 0.66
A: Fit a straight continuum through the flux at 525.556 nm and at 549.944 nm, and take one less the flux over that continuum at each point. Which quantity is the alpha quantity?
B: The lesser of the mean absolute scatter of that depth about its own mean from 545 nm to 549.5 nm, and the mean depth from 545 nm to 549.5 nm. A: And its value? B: 0.031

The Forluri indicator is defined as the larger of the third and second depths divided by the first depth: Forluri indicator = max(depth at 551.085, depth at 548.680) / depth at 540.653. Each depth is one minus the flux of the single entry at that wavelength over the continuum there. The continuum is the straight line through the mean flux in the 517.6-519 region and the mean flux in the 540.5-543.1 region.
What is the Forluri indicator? 1.6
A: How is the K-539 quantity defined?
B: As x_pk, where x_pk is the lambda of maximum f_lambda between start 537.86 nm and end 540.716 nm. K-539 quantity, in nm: 538.045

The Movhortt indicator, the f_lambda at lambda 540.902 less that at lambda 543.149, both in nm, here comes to -3.4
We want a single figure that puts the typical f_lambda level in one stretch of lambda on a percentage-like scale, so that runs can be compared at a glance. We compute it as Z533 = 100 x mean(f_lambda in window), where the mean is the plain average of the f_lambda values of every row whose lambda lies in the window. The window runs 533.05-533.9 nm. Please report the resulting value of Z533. 2310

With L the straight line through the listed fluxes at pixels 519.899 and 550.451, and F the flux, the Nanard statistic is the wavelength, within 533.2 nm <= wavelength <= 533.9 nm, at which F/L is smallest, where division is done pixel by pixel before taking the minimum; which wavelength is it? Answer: 533.235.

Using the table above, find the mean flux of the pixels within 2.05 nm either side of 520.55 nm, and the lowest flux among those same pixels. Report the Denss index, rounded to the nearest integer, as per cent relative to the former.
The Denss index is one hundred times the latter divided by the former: 69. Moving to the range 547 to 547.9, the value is 98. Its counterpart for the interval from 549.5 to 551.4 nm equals 97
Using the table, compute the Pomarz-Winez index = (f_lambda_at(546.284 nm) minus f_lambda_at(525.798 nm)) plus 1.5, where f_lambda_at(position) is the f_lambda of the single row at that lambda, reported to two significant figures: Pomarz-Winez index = 2.9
